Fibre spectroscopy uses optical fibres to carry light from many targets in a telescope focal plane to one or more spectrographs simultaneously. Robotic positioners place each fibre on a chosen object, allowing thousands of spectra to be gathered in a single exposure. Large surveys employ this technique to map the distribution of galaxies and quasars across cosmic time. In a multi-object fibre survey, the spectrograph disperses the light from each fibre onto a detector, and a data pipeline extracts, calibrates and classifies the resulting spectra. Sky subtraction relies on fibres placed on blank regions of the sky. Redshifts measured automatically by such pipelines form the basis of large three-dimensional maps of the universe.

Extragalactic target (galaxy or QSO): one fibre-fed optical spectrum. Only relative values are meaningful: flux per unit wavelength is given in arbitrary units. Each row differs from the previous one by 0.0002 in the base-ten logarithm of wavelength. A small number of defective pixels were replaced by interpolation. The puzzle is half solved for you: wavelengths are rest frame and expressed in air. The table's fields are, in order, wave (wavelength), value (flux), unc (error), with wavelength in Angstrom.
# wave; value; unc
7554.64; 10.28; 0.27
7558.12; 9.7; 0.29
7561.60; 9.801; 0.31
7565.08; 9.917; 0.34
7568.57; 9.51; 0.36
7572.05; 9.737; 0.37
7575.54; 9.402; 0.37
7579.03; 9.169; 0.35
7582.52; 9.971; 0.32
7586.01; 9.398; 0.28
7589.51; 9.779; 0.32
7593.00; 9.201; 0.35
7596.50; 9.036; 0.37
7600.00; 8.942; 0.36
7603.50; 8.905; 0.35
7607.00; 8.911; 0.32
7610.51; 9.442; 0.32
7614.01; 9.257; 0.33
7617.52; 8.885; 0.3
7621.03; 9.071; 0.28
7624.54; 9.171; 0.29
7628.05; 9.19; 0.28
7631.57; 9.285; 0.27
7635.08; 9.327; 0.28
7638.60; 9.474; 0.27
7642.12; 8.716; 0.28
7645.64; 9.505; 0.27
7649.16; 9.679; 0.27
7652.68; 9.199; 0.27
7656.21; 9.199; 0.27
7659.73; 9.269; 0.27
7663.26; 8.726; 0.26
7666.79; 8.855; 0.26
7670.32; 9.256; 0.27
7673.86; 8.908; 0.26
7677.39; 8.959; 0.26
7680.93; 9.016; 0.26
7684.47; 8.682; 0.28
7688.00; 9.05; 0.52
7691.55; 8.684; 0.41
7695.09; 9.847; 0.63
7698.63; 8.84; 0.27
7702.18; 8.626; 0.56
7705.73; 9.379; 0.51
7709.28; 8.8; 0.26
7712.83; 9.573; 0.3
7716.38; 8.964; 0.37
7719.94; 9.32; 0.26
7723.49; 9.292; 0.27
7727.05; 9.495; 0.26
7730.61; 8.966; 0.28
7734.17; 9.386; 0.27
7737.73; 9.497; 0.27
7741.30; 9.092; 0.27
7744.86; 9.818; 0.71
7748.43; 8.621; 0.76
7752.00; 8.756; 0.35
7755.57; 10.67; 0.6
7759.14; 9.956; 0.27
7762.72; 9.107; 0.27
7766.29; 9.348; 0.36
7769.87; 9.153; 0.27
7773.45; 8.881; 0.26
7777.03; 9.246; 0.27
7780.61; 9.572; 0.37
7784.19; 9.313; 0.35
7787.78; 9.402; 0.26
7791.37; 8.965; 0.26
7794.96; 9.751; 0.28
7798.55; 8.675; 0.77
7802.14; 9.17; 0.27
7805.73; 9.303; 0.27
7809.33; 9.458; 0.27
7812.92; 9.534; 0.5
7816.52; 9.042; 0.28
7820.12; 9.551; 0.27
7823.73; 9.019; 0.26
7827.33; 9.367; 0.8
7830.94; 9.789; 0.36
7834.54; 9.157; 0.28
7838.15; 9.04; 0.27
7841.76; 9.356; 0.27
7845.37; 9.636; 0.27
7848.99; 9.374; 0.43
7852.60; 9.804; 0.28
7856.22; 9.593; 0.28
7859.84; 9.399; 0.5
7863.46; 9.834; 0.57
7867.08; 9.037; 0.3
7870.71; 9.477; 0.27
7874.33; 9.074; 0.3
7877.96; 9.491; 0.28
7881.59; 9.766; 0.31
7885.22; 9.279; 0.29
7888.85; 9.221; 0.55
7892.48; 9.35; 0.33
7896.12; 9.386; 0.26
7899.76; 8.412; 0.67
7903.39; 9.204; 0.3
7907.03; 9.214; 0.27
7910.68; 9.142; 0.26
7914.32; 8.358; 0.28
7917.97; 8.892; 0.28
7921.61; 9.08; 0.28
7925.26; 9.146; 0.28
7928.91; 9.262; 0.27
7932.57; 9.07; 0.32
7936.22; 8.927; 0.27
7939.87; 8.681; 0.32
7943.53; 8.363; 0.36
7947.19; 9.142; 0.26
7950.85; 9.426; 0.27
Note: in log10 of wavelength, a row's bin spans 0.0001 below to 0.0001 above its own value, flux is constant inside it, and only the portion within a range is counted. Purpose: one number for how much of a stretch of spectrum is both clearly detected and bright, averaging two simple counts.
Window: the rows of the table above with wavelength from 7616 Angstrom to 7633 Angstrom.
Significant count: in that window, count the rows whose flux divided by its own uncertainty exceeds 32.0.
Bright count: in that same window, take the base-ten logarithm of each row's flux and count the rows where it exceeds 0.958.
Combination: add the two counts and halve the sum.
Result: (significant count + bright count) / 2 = 3.0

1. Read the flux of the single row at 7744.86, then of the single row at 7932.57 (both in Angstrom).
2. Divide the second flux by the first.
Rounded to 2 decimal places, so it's 0.92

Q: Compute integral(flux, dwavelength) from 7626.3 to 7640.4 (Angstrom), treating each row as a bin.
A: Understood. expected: 131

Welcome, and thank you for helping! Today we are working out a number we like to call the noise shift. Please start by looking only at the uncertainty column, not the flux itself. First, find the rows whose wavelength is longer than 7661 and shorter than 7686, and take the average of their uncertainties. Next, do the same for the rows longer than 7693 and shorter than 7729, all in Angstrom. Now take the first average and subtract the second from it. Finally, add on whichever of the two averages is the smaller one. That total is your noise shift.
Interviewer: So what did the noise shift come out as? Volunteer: 0.16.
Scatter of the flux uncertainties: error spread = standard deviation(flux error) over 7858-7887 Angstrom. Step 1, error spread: 0.11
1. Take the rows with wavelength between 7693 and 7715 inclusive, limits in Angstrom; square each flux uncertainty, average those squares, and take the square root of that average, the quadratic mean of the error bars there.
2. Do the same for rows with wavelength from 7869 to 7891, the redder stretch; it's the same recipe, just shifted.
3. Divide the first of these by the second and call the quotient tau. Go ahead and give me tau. 1.29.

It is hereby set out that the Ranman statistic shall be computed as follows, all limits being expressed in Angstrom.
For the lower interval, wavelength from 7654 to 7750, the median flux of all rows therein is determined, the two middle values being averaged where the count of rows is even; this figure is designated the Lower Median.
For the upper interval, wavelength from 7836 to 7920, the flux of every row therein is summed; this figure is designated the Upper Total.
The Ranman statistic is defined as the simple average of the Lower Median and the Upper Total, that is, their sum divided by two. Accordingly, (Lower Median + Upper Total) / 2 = 111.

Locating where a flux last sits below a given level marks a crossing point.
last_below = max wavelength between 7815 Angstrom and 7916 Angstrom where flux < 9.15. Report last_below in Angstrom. 7914.32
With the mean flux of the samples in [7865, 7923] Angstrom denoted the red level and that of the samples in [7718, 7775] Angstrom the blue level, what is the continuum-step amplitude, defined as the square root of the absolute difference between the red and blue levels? 0.43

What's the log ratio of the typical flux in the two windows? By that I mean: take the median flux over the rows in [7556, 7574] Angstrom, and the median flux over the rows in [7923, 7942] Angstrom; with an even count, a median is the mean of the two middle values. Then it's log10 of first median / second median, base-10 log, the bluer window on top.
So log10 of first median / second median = 0.03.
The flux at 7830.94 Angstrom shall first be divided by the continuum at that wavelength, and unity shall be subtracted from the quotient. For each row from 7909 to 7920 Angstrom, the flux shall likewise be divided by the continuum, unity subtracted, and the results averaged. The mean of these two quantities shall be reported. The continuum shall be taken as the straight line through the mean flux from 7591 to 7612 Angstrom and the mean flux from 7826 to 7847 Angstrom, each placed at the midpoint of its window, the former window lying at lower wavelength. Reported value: -0.02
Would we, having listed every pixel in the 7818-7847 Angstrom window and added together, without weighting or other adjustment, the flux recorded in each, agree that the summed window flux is 74.9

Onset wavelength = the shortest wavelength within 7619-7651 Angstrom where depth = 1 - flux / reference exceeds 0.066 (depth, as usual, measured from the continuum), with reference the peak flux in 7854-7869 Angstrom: 7621.03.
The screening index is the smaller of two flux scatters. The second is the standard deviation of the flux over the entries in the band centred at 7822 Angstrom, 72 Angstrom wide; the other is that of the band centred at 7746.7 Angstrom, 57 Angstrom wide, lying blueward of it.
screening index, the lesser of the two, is 0.30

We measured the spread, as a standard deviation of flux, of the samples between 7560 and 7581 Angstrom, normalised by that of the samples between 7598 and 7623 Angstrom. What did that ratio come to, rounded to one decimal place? 1.3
